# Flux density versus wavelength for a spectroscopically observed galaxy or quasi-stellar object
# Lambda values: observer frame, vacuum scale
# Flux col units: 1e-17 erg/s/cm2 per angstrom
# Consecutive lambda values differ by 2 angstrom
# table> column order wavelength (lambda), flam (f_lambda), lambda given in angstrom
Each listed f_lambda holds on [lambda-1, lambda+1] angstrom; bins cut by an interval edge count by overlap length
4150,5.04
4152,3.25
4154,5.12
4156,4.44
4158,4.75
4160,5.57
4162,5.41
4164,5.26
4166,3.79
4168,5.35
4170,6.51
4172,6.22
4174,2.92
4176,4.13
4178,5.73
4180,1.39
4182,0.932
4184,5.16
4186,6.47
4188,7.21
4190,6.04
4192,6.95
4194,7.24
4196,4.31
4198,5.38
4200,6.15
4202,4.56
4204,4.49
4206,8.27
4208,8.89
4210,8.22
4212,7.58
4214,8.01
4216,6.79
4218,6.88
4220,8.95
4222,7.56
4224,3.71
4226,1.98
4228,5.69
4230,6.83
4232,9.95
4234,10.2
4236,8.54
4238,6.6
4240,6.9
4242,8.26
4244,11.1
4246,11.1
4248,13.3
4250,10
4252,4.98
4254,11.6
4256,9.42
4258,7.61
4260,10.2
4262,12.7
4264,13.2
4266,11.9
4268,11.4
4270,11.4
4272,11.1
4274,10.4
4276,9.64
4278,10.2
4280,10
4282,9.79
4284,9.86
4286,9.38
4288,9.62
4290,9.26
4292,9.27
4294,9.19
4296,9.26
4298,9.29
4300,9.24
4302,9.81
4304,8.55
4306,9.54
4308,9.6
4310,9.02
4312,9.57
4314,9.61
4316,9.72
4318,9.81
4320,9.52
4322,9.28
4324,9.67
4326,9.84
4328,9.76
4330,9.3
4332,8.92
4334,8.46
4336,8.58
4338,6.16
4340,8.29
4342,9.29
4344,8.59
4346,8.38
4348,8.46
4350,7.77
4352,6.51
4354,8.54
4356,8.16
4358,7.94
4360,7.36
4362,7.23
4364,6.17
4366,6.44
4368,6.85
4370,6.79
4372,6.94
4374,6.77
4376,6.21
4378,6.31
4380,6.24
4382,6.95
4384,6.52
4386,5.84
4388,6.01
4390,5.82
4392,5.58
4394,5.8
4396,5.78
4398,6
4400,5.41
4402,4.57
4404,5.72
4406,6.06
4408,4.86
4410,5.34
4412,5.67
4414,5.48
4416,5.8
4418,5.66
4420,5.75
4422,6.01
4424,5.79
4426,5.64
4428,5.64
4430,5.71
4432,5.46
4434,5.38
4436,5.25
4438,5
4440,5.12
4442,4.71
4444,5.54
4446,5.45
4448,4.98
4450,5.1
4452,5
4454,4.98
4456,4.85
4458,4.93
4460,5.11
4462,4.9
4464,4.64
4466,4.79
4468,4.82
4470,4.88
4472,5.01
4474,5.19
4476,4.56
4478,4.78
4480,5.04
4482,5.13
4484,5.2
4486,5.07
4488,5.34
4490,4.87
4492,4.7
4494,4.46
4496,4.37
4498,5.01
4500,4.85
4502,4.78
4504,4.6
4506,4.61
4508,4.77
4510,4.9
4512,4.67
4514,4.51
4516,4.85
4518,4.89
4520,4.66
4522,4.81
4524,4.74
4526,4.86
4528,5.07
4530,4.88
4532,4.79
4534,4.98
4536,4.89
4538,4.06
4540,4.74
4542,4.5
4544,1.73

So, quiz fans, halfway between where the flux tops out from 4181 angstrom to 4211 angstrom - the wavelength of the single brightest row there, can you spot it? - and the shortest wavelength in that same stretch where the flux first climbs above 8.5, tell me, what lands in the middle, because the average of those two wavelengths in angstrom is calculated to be 4208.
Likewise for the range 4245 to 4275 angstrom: 4247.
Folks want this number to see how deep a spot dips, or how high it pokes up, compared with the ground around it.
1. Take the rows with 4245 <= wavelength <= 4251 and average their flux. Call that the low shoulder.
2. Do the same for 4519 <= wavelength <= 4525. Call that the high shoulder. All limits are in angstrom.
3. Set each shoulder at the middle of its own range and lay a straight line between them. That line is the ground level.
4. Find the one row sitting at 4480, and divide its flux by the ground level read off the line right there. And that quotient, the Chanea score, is 0.87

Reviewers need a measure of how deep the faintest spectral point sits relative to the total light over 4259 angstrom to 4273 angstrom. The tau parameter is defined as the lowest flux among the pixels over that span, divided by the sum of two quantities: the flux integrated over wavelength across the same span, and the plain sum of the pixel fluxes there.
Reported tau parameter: 0.042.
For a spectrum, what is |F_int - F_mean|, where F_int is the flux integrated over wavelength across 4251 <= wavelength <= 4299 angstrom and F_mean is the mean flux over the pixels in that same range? 471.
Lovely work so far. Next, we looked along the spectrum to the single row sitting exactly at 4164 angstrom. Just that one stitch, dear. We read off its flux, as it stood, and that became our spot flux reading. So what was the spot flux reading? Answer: 5.26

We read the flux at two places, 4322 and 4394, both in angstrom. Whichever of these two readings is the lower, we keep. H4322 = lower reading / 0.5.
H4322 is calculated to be 12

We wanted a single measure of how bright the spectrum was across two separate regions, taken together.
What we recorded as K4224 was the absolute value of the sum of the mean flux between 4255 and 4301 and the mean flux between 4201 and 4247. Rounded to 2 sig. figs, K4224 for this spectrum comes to 18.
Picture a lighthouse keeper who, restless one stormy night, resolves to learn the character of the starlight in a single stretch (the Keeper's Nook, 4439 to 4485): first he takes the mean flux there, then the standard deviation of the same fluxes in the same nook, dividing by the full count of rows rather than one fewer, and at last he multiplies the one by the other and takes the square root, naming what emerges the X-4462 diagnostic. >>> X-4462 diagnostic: 1.1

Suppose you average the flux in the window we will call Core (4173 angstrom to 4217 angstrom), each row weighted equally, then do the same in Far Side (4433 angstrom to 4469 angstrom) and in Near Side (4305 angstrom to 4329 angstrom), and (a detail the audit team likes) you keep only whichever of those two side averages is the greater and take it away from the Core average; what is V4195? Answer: -3.8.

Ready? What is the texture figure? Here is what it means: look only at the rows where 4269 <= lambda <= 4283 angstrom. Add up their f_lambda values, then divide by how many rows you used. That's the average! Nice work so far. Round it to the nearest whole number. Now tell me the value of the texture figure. 10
